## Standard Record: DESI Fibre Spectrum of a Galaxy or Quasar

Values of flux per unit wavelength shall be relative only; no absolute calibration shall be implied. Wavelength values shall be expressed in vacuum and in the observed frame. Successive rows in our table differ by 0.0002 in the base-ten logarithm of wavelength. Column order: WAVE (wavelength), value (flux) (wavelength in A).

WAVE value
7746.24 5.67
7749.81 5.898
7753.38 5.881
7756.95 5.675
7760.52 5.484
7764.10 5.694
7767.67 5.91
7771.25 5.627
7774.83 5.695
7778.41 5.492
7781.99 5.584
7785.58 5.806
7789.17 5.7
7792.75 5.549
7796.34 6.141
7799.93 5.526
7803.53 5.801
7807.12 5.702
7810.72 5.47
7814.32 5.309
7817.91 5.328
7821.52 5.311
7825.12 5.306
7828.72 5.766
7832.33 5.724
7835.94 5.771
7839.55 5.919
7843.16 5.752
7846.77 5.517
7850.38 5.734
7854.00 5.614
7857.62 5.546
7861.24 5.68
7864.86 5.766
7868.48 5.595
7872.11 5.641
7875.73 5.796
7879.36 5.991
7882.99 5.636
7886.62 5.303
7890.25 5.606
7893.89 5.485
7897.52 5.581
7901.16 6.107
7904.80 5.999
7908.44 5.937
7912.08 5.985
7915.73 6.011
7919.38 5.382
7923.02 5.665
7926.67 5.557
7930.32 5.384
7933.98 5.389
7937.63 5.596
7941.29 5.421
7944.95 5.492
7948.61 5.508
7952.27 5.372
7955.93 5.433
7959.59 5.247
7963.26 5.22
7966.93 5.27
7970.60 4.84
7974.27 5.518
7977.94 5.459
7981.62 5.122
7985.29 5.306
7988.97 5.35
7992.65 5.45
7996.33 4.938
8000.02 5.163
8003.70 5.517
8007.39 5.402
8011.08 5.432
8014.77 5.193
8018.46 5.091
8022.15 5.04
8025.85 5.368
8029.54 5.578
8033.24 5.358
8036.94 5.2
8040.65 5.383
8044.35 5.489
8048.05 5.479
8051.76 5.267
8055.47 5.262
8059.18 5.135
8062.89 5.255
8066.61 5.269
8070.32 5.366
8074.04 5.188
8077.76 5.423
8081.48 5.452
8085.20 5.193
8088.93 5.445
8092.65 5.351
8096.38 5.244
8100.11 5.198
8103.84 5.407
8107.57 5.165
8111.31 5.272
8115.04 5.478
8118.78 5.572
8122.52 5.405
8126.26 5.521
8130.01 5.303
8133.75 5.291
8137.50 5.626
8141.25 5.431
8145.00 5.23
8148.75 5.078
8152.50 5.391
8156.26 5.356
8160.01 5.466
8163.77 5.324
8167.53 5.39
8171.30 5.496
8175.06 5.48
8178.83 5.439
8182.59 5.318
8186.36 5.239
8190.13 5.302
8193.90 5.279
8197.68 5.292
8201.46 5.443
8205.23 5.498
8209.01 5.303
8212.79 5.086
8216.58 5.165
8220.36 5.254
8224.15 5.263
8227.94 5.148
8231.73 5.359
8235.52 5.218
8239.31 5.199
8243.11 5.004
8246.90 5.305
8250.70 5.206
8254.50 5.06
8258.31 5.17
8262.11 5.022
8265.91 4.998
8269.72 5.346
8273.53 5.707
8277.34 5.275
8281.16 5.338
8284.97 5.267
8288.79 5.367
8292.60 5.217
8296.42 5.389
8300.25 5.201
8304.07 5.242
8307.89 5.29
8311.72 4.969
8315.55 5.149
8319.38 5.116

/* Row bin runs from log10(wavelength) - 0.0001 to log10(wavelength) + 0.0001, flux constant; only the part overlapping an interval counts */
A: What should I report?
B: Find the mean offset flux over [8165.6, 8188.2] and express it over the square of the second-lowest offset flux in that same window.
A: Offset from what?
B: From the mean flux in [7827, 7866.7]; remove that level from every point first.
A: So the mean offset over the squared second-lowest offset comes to -2.1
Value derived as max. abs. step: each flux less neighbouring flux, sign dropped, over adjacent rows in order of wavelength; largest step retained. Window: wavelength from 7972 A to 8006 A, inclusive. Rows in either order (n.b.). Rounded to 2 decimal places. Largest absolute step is 0.51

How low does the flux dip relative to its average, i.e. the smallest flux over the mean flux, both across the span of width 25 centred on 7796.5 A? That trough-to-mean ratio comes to 0.962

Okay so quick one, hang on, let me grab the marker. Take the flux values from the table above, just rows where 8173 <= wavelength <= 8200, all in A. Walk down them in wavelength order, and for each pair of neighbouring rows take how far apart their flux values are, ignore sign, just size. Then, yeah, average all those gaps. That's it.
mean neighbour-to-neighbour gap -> 0.057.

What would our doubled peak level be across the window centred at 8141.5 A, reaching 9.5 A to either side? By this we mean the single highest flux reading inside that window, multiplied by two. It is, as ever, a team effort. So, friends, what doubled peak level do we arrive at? 11.3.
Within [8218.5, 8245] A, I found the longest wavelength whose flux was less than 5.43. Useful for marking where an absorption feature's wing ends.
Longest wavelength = 8243.11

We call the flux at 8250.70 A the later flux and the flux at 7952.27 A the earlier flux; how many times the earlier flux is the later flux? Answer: 0.97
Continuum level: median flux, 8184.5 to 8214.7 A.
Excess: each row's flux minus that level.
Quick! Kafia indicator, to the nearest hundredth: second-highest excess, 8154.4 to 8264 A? 0.20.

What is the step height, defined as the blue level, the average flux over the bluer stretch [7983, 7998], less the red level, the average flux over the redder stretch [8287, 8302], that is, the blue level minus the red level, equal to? -0.03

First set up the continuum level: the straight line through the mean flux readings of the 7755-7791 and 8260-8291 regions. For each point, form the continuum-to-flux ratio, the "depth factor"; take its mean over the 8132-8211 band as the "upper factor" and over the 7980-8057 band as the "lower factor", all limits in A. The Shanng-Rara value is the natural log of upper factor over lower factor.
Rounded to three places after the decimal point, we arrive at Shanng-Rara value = -0.033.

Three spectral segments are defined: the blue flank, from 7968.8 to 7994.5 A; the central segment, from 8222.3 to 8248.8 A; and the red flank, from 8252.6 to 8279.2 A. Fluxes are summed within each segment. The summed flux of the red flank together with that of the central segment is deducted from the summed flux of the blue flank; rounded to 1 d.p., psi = -36.0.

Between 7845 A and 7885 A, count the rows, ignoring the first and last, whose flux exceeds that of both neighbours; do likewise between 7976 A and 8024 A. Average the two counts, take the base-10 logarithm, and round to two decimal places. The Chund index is 0.48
